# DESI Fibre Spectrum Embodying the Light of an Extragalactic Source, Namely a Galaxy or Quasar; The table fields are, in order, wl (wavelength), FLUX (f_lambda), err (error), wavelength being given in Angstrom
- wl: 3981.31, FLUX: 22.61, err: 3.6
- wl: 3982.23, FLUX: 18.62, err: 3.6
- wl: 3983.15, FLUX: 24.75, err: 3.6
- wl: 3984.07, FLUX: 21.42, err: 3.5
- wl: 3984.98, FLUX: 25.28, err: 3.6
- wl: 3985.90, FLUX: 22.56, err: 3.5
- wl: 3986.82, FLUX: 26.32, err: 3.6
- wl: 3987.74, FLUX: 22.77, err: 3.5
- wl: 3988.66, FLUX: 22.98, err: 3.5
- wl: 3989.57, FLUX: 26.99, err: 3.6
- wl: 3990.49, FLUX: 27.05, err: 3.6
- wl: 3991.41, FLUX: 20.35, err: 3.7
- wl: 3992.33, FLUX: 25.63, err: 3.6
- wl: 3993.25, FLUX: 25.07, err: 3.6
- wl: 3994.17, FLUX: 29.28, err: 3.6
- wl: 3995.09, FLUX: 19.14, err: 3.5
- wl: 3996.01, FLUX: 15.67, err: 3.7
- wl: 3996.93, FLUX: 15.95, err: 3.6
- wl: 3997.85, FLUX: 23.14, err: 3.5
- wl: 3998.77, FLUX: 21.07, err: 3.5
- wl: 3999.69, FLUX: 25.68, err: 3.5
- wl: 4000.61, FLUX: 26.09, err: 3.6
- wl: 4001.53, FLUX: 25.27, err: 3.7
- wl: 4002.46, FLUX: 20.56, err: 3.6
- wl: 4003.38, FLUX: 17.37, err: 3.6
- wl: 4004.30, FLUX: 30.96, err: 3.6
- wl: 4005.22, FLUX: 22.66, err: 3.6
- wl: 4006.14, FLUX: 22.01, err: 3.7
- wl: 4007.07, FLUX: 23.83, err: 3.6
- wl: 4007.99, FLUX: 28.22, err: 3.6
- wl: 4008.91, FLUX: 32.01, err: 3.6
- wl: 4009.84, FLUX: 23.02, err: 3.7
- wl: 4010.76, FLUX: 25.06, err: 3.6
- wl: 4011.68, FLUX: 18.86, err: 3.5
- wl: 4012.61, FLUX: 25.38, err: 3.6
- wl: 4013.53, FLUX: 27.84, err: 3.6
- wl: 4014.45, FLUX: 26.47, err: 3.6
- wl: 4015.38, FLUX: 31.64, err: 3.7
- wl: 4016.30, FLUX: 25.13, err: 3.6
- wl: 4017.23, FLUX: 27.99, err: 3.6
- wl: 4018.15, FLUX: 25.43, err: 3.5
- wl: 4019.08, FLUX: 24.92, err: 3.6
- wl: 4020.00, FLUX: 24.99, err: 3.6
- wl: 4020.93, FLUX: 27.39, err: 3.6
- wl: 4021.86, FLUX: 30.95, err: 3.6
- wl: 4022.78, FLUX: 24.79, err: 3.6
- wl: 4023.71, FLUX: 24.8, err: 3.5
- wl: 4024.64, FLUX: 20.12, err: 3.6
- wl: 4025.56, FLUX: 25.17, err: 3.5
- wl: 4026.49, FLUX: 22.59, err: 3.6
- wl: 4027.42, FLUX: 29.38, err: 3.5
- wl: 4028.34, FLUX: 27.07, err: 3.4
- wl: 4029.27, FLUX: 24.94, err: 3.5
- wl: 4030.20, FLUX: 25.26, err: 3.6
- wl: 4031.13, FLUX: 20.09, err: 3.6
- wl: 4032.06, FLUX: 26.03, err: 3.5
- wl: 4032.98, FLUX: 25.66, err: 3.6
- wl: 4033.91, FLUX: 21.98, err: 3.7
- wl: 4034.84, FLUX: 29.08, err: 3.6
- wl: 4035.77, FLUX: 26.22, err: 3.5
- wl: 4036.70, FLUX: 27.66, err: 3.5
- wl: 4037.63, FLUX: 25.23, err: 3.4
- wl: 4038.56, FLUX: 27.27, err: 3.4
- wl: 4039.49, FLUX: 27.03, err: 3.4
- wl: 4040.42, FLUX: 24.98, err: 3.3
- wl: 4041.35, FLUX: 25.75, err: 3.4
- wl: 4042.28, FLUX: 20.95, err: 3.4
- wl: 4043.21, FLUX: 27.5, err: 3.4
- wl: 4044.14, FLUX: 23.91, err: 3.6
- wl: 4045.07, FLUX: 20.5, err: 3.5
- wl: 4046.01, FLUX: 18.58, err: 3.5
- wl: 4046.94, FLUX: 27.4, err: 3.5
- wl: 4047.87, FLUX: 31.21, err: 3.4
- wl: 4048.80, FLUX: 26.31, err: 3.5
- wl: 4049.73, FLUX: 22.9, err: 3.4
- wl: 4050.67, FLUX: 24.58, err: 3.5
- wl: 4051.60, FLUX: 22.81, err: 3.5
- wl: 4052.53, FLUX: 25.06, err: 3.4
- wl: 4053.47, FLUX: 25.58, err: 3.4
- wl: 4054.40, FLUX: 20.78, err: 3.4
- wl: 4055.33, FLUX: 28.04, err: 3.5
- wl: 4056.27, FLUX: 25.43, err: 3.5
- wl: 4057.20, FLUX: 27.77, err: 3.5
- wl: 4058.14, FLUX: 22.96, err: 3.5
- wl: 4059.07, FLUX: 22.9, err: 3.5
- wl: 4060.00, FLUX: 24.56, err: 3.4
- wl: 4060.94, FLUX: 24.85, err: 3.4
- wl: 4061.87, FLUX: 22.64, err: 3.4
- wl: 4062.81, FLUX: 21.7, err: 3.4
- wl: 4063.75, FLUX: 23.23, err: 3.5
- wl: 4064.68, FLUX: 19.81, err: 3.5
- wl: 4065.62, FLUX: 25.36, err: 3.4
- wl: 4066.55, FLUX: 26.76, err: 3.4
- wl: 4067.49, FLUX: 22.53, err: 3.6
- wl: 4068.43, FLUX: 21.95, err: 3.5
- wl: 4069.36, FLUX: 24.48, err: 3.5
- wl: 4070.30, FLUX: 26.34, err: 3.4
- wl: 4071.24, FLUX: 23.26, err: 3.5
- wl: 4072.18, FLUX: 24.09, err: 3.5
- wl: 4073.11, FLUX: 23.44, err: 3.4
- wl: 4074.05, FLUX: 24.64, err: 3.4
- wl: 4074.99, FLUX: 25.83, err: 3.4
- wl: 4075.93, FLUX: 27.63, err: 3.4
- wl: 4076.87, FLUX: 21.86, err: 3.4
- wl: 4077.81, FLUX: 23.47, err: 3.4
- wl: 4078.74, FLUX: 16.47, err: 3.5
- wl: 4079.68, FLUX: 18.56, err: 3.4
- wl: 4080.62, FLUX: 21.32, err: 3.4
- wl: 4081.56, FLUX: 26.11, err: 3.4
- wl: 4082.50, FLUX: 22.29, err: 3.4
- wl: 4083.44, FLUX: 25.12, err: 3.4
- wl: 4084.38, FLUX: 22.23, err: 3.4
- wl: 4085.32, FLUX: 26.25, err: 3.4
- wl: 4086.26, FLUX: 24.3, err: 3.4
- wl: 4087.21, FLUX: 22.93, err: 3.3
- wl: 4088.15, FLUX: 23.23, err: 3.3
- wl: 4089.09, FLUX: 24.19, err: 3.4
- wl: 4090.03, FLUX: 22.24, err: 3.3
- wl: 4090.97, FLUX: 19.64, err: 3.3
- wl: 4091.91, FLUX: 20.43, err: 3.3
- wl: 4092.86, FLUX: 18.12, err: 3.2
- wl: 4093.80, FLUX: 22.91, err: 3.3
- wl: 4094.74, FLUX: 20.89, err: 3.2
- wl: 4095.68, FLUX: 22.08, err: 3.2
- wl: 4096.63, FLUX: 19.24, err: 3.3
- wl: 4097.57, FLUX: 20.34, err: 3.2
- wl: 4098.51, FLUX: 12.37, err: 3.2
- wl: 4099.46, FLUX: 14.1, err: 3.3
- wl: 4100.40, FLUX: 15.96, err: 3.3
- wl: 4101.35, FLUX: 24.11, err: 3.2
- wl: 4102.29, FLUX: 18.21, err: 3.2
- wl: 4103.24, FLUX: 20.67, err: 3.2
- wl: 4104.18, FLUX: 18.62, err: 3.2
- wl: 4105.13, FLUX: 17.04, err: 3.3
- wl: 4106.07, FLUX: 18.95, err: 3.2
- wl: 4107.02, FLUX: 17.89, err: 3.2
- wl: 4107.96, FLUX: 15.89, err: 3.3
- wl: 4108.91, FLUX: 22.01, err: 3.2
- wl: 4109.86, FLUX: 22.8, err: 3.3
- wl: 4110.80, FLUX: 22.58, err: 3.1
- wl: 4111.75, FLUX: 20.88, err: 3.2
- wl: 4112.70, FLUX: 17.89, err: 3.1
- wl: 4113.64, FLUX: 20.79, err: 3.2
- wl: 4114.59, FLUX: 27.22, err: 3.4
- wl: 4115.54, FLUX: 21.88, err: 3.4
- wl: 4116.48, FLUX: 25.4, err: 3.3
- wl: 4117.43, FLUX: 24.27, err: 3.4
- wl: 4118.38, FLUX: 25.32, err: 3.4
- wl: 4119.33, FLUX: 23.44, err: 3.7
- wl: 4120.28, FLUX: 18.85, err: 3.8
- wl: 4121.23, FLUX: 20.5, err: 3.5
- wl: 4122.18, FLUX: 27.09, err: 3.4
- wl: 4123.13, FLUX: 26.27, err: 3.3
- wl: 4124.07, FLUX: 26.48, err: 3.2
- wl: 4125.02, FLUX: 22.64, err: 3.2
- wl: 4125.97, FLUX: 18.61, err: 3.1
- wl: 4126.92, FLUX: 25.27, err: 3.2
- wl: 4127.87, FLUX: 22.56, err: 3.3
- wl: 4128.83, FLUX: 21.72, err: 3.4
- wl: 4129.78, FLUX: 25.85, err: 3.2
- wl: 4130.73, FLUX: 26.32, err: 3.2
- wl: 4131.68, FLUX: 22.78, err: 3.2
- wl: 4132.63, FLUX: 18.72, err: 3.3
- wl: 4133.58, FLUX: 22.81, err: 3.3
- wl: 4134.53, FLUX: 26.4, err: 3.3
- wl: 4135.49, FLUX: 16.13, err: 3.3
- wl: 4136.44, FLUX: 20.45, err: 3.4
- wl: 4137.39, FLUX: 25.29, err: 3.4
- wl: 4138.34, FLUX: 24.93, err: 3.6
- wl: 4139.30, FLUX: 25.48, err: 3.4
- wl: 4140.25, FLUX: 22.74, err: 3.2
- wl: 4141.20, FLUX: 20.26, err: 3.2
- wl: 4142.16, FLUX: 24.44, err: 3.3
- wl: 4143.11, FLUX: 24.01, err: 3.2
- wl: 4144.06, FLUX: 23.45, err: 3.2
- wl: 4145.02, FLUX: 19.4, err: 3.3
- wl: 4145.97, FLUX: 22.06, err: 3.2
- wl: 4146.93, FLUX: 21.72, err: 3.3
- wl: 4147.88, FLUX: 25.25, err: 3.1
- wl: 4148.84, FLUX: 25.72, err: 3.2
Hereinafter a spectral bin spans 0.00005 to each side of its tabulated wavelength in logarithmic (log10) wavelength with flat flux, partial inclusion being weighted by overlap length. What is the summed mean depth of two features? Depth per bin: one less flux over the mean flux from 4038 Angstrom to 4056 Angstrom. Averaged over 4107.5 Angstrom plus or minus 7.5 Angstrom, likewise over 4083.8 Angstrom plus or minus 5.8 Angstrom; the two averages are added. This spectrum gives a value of 0.27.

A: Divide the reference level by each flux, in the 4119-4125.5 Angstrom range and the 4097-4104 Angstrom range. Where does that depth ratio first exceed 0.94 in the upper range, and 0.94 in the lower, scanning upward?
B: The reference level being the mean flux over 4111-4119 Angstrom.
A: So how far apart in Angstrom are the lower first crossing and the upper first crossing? 21.8 Angstrom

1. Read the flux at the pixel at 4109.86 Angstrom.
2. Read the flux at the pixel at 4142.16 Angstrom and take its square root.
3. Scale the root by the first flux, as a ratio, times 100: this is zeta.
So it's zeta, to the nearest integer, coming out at 22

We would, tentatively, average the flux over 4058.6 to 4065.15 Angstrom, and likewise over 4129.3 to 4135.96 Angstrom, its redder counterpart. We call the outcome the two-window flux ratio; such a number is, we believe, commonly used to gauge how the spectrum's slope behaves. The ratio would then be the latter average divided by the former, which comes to 1.00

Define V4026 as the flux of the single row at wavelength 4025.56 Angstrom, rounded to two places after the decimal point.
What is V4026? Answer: 25.17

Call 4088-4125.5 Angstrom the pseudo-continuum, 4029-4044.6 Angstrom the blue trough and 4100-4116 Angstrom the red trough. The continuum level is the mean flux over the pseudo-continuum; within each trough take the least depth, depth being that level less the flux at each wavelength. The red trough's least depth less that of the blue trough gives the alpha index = 1.9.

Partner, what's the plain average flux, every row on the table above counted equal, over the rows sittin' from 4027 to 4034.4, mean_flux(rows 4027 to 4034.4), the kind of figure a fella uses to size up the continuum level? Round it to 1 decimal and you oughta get 25.1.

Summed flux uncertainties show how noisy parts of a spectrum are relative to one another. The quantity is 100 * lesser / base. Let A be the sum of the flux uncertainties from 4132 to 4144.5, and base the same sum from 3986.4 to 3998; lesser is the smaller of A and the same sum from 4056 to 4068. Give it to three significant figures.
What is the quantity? 92.5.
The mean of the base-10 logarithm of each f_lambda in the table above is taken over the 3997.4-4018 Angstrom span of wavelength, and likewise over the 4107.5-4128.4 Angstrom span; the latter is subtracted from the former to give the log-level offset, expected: 0.04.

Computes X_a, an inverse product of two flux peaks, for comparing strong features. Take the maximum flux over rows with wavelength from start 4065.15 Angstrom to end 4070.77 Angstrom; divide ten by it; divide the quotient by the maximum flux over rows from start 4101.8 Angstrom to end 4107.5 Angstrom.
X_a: 0.0181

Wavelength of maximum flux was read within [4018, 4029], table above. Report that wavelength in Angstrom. 4021.86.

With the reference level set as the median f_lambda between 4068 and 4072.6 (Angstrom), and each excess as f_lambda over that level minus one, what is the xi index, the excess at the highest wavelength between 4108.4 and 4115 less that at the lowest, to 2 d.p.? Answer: 0.22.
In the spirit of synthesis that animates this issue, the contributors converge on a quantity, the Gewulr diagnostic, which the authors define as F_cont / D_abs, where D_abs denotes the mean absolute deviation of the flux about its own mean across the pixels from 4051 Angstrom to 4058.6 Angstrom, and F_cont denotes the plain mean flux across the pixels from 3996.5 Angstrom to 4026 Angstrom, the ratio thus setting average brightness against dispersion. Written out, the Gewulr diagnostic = 12.6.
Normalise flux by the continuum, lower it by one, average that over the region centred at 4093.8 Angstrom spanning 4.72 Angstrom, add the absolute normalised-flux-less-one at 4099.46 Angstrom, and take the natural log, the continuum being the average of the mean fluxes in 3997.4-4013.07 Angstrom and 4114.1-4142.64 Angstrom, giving -1.25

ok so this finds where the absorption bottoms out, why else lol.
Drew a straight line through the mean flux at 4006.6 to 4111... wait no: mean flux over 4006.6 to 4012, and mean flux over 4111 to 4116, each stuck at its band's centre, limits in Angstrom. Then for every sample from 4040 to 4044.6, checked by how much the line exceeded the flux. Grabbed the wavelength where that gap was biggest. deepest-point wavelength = 4042.28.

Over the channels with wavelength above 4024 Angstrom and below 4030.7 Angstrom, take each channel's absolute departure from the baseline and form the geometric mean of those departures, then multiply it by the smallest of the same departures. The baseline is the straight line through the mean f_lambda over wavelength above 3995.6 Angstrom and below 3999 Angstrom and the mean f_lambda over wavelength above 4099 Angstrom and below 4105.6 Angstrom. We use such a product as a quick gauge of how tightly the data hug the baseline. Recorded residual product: 7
